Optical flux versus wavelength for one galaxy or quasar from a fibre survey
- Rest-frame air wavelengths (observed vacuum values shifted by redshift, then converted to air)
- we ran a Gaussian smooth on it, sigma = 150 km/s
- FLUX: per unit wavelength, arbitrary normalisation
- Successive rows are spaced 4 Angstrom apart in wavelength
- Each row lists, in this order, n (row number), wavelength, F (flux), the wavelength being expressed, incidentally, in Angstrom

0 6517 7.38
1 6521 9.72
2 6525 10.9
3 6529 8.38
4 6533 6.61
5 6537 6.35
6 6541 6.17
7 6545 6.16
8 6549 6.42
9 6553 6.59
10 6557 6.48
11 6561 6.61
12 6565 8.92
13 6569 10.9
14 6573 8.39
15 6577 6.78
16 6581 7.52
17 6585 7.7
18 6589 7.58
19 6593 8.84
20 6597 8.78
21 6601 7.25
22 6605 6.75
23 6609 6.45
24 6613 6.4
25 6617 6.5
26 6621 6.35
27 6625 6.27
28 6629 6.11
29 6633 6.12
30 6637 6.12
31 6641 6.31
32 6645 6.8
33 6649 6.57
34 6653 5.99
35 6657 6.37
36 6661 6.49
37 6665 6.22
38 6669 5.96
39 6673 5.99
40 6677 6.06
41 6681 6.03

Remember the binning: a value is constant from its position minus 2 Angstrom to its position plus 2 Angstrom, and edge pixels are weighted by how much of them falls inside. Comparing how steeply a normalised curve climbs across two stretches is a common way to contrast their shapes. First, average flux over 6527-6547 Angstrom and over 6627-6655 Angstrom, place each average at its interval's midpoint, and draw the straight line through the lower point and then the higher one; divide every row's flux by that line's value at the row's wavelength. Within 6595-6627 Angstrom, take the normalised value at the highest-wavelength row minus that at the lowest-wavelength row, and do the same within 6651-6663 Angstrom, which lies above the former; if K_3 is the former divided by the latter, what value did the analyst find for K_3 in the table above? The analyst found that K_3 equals -4.3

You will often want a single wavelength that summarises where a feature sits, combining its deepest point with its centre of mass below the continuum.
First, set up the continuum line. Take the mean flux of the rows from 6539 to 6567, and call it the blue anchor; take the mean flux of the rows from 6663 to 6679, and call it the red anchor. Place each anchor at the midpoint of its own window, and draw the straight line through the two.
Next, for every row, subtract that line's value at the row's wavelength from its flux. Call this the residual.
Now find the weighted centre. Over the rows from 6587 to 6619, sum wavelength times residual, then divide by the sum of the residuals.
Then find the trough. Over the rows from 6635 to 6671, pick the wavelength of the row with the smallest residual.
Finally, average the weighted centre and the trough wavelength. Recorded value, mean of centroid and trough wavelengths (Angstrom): 6624.3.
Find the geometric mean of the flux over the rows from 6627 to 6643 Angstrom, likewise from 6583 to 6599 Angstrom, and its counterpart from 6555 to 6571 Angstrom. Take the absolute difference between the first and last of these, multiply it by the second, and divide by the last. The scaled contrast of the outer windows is 1.91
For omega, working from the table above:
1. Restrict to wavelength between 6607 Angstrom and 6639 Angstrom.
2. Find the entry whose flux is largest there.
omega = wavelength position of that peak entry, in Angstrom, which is 6617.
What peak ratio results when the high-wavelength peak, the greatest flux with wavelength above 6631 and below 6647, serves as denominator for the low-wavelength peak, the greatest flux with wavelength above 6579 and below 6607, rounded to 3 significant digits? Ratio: 1.30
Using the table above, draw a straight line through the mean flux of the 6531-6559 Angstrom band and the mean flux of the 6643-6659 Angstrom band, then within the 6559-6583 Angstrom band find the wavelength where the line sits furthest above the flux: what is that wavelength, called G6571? 6561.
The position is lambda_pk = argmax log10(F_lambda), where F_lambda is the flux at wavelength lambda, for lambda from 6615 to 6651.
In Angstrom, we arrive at 6645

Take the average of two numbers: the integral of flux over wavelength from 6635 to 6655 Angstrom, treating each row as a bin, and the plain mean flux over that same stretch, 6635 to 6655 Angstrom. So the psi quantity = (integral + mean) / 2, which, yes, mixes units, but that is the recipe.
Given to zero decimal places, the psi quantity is 67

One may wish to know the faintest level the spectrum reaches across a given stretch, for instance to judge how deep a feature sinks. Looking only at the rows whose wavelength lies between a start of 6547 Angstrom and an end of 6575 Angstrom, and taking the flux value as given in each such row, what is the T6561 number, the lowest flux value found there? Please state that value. 6.42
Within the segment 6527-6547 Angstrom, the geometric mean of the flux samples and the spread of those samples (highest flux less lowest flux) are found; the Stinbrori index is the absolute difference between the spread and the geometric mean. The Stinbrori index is 4.5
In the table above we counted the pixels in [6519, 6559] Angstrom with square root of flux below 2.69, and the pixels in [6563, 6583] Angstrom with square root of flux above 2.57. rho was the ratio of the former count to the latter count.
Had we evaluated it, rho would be 1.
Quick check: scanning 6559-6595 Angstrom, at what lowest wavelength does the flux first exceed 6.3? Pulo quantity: 6561 Angstrom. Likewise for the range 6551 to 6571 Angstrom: 6553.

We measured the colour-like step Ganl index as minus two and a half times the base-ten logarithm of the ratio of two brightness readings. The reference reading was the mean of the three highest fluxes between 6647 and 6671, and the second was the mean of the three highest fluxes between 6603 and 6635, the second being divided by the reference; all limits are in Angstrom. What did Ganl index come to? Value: 0.0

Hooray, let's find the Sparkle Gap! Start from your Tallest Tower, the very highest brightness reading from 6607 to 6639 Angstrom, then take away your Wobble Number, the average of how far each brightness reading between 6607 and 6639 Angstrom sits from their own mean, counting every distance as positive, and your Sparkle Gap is 6.4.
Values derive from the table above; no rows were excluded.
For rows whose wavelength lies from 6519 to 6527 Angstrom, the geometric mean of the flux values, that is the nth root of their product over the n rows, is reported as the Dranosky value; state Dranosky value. 10.3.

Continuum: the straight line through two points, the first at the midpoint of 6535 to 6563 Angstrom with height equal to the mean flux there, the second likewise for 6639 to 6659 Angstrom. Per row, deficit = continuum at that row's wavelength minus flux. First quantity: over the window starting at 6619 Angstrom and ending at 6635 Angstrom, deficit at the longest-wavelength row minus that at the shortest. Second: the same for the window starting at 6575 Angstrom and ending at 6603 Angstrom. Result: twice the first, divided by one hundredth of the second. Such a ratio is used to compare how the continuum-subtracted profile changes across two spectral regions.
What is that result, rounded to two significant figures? -99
